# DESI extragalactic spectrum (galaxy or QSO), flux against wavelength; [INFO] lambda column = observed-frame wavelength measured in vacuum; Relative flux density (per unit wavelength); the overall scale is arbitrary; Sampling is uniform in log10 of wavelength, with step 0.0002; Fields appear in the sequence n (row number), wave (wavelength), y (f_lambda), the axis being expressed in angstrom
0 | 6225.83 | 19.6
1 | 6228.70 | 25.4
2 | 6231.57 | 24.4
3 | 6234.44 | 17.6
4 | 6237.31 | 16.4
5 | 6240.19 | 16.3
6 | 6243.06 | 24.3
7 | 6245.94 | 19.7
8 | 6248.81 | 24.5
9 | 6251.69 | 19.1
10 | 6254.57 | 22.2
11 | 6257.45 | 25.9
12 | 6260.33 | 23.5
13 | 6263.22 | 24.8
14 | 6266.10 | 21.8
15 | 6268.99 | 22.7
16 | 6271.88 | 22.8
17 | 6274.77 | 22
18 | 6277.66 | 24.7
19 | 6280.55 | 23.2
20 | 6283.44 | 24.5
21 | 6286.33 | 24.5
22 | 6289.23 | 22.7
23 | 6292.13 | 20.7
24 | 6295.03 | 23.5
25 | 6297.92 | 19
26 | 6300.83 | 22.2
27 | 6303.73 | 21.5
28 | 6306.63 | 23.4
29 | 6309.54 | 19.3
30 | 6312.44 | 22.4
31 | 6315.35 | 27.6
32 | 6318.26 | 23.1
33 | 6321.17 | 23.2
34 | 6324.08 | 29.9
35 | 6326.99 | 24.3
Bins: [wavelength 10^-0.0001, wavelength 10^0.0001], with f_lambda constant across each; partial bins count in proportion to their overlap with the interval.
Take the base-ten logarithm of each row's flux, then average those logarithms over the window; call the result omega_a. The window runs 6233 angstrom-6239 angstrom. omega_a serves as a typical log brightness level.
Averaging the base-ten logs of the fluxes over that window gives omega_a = 1.23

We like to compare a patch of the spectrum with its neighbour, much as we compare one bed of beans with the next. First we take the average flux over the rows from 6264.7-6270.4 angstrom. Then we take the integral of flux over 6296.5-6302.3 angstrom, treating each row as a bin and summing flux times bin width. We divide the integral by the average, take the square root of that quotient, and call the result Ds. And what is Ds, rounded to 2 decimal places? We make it 2.32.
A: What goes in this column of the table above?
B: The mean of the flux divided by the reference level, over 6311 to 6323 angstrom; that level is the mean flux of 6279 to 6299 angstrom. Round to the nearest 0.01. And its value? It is 1.07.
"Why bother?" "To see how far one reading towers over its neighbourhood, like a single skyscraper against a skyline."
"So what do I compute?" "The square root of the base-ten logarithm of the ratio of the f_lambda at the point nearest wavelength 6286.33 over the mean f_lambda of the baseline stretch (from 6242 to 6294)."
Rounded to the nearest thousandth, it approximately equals 0.167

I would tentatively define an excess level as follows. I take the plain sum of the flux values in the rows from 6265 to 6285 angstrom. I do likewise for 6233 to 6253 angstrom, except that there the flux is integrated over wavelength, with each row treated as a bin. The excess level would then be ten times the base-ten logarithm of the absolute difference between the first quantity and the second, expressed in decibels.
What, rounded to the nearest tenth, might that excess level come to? 23.7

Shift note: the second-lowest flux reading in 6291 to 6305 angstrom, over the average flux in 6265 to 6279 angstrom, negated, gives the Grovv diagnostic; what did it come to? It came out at -0.91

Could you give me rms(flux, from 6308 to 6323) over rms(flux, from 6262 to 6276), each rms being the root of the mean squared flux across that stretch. 1.02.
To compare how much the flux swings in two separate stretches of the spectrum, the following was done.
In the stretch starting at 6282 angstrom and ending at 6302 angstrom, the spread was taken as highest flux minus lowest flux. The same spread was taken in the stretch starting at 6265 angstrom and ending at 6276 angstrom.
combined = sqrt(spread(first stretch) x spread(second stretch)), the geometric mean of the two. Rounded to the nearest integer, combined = 2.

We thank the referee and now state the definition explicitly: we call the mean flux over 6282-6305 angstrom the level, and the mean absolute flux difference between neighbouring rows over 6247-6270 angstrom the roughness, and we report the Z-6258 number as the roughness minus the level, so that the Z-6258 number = -19.5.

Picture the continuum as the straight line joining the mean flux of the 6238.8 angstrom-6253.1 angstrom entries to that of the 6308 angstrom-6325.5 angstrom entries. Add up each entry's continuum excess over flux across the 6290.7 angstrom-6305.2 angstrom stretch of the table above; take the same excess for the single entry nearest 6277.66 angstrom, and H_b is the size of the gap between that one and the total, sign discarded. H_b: 12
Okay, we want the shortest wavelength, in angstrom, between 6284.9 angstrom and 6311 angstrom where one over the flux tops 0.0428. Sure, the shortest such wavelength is 6289.23 angstrom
